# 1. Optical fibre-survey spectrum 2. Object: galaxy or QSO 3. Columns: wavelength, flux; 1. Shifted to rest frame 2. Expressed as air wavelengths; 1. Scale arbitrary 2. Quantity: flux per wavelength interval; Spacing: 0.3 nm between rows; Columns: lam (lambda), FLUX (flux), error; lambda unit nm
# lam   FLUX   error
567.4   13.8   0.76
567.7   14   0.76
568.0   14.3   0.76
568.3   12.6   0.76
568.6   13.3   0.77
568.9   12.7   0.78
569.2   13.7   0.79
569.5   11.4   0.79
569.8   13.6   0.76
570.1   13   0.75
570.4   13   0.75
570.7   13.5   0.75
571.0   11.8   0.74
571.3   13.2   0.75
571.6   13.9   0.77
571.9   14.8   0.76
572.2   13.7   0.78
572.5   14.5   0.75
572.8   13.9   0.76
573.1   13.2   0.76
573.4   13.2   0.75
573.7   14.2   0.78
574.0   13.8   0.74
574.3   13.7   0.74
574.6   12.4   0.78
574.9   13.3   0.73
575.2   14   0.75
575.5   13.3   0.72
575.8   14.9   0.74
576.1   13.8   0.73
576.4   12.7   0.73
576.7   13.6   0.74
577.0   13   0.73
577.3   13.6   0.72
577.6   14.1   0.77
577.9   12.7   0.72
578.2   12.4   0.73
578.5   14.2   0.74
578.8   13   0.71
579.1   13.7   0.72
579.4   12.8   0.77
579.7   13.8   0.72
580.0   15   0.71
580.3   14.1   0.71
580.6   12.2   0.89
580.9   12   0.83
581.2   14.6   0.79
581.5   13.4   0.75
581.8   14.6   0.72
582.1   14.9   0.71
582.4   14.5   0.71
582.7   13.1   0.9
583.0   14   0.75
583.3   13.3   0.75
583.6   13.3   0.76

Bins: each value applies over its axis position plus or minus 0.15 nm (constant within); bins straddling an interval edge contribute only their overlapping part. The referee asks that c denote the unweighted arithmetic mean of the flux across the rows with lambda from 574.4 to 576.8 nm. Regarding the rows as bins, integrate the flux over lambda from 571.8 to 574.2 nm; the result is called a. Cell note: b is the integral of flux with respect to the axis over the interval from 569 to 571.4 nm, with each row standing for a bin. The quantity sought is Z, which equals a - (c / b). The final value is 32.9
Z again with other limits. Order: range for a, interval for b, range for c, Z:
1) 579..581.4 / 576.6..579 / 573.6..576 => 32.0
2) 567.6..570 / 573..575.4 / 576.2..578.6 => 31.2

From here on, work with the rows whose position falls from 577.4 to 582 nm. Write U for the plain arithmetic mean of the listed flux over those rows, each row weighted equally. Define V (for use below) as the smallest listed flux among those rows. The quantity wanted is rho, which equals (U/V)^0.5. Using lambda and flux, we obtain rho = 1.06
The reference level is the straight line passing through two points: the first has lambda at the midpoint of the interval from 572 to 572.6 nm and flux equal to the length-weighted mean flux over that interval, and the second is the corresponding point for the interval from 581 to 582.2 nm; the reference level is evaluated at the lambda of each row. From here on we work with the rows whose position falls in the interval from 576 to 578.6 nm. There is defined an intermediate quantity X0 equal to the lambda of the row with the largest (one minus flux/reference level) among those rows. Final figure 578.2 nm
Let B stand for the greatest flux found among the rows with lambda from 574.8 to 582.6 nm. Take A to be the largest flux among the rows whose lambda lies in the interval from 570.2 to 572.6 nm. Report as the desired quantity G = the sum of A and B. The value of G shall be 29.8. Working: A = 14.8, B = 15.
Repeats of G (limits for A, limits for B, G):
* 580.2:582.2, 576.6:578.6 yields 29.1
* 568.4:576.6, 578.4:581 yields 29.9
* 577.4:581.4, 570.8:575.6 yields 29.8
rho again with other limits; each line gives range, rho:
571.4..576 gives 1.05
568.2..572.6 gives 1.08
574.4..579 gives 1.04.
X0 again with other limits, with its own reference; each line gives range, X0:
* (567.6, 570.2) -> 569.5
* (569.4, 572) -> 569.5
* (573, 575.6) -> 574.6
